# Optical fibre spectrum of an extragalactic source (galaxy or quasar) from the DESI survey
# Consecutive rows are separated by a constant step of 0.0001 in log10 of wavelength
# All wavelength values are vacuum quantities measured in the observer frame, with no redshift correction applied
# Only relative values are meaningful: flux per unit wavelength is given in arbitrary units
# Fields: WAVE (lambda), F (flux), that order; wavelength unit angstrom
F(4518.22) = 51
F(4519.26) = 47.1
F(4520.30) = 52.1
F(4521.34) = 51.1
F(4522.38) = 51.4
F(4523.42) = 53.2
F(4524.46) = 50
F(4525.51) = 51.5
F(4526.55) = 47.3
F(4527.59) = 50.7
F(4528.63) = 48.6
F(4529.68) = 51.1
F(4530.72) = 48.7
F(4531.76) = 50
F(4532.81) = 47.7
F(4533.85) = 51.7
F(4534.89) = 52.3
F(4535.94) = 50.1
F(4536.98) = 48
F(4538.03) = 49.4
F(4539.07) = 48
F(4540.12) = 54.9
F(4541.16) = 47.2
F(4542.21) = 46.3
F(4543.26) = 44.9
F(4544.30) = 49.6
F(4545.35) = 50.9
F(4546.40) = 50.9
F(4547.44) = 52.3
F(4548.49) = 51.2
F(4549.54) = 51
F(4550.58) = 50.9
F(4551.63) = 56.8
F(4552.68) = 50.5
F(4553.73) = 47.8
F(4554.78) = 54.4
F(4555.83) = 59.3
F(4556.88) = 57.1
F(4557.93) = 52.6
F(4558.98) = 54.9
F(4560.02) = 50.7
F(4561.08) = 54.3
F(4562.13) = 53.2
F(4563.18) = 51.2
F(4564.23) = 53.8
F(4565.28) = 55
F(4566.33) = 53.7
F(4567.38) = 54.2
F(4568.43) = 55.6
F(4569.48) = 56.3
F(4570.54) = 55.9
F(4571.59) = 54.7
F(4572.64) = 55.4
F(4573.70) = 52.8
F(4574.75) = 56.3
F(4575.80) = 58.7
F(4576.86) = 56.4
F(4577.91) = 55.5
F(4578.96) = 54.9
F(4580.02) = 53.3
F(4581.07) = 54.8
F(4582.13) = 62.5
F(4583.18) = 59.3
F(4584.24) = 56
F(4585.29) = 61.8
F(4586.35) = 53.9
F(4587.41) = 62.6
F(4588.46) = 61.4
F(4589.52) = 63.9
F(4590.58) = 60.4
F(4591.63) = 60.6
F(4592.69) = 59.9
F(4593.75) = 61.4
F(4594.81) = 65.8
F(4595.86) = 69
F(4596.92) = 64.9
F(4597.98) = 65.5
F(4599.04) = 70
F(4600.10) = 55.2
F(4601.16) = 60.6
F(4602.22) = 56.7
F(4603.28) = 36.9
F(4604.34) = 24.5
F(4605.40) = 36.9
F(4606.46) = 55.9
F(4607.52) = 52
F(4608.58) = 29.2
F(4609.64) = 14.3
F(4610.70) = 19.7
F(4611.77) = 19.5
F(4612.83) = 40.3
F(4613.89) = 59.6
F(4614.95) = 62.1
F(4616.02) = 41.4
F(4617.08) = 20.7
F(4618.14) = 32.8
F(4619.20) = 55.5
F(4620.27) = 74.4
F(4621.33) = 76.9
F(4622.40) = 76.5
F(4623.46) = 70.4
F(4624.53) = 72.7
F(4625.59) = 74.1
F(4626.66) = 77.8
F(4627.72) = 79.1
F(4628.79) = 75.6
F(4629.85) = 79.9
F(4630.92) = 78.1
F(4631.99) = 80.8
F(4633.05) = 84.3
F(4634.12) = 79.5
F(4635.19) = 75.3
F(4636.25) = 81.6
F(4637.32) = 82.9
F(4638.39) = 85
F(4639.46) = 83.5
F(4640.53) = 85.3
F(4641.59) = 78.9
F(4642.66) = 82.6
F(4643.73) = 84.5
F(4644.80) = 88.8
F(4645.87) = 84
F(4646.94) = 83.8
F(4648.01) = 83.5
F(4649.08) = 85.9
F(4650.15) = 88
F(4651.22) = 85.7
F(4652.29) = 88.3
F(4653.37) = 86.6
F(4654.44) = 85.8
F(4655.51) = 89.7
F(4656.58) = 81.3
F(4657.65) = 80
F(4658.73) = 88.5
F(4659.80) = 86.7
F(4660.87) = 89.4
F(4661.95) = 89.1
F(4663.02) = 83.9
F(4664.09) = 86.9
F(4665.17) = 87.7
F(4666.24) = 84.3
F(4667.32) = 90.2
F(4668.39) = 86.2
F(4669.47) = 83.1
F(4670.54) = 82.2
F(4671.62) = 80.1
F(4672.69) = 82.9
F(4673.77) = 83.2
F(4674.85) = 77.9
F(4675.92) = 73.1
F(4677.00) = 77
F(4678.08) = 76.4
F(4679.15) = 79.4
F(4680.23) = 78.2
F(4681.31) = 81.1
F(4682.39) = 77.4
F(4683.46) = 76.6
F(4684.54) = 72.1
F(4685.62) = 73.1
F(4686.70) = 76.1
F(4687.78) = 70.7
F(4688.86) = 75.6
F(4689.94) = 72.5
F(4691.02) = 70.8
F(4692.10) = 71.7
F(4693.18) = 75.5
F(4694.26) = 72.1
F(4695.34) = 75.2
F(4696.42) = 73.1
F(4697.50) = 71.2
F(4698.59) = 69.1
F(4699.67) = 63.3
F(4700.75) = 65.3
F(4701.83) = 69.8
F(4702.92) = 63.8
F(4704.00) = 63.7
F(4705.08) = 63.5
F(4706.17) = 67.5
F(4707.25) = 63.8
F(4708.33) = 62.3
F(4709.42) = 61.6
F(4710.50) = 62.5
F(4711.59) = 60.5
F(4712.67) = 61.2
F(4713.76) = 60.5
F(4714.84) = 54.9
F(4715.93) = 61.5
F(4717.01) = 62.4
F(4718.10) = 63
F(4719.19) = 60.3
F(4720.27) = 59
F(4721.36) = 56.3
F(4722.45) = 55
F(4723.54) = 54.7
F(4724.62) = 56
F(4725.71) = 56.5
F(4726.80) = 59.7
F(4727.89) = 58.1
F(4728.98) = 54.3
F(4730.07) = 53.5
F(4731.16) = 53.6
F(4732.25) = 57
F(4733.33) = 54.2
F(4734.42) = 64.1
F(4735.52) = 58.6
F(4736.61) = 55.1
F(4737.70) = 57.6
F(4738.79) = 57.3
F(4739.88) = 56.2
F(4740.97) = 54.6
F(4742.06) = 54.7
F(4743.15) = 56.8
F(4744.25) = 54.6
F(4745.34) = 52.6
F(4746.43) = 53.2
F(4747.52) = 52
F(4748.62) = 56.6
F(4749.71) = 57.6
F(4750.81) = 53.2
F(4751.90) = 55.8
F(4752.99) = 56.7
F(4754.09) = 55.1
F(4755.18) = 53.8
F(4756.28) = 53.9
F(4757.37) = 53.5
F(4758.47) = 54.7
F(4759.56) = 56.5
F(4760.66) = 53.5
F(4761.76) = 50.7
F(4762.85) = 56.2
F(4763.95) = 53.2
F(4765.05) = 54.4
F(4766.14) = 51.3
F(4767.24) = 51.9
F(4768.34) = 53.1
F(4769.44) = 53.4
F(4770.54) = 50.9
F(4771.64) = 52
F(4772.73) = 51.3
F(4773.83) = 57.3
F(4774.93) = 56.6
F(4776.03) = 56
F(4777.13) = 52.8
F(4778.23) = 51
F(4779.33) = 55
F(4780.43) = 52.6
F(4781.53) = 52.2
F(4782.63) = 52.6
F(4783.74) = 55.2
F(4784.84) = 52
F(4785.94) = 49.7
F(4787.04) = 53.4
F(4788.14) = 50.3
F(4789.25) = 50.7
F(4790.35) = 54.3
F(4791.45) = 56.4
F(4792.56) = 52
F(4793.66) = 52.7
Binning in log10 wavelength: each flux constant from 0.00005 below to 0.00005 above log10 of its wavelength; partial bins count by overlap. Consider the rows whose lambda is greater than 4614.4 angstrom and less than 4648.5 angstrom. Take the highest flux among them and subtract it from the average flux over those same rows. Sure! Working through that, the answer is -15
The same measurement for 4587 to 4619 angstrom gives -21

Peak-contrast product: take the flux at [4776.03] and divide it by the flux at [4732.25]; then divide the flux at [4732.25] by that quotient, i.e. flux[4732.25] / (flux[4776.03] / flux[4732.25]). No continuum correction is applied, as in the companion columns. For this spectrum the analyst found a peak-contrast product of 58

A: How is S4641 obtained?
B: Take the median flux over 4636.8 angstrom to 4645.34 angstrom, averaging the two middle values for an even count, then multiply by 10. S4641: 840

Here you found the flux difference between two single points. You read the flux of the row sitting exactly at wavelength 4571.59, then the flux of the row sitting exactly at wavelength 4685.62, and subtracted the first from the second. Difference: 18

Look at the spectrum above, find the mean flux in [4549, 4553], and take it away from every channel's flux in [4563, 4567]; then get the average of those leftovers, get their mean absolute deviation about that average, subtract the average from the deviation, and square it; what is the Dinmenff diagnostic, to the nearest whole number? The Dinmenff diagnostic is 0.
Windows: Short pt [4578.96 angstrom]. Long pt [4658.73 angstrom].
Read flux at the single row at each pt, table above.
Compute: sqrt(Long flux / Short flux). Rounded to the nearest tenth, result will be 1.3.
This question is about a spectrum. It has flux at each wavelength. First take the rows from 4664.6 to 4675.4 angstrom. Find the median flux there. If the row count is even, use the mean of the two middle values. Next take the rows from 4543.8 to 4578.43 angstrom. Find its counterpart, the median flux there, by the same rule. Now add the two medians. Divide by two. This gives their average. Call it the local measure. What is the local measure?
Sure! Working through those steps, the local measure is 68.7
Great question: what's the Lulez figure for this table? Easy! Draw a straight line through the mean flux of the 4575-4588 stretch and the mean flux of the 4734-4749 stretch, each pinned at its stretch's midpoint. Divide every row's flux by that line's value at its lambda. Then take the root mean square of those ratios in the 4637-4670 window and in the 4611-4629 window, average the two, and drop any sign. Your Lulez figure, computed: 1.30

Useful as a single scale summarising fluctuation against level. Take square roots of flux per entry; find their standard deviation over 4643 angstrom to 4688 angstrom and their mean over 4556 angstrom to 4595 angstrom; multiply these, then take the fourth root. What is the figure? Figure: 1.22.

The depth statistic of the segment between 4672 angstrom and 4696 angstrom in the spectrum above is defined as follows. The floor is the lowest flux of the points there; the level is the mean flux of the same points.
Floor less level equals -5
